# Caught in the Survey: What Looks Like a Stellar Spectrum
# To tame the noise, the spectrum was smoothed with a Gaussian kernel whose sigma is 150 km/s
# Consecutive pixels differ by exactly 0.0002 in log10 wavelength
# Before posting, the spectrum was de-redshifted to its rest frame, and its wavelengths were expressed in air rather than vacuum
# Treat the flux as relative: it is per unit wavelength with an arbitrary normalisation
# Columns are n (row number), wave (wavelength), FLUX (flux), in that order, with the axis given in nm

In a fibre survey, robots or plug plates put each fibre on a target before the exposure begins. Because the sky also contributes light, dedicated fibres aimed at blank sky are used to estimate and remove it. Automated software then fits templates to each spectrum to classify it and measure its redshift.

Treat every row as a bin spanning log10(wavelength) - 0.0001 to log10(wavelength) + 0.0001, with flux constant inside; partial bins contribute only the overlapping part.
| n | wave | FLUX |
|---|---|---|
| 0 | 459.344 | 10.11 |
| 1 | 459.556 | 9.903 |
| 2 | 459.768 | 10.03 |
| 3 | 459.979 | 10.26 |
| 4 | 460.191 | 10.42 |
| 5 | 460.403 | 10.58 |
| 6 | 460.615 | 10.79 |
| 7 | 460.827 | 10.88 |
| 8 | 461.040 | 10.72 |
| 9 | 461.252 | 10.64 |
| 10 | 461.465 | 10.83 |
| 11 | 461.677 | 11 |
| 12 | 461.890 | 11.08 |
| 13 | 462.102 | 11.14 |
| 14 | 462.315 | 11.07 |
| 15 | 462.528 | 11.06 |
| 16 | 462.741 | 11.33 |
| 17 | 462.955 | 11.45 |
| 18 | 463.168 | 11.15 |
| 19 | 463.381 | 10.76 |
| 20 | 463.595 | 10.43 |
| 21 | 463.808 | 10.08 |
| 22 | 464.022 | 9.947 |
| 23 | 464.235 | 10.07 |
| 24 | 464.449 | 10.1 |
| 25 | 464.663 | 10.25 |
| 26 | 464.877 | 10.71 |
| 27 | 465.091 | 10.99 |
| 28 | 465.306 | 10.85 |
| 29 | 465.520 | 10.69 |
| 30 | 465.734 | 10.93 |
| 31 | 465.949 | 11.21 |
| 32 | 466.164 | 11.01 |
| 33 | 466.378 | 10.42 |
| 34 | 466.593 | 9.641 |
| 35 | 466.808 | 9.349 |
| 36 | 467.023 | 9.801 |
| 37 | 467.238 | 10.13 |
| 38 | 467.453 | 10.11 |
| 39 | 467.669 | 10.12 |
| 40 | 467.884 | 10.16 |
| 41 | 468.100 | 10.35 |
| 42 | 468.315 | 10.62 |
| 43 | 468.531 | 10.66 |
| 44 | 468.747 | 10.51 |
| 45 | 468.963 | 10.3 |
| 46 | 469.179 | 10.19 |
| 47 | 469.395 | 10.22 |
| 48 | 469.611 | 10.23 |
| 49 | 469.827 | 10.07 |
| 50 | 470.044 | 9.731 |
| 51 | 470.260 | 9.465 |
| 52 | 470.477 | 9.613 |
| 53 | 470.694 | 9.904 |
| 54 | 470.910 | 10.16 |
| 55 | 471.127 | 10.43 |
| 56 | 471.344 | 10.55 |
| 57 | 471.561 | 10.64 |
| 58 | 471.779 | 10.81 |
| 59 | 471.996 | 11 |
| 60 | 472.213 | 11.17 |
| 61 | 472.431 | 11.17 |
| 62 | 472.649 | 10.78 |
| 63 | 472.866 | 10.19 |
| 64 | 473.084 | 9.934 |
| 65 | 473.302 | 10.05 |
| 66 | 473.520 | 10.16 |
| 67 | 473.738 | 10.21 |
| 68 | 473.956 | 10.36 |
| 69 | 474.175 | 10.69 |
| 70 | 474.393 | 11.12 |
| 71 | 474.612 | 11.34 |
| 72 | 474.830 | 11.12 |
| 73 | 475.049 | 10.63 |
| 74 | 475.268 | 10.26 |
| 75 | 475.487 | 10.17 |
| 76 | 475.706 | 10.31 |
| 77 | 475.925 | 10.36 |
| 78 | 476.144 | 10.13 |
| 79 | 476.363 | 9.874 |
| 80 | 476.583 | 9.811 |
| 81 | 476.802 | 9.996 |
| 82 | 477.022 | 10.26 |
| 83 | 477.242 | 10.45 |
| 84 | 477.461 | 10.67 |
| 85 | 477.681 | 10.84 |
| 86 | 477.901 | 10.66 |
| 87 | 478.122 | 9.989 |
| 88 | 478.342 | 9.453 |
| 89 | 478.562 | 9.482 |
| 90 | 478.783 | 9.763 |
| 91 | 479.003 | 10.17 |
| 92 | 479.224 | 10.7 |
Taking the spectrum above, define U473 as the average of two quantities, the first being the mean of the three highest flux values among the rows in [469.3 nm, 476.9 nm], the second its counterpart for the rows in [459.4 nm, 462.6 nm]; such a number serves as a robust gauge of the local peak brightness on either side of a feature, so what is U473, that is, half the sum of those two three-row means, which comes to 11.2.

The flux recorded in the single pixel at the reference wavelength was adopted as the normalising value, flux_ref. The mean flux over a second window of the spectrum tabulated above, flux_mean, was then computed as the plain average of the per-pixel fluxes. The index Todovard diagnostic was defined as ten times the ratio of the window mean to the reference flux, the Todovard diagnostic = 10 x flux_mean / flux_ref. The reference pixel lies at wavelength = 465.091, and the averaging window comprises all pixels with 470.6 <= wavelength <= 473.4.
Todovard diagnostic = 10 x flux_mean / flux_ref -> 9.6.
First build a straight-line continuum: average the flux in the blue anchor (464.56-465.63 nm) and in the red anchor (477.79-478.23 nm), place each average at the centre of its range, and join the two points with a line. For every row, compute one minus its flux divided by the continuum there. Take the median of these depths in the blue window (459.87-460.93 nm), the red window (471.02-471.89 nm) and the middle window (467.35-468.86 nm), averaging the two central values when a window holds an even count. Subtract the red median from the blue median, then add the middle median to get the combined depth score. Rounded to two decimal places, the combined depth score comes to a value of 0.06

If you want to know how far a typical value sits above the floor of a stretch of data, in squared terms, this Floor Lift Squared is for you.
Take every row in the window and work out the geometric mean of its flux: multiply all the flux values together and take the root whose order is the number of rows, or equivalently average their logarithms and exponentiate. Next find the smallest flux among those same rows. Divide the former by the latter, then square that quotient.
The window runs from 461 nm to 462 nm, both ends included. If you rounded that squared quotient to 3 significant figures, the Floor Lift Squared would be 1.04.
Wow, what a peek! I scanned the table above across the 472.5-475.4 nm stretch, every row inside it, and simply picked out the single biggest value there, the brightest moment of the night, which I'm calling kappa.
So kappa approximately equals 11.34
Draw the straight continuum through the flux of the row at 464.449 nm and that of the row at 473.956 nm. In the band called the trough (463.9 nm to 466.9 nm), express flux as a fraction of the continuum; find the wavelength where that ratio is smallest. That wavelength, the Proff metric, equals 466.808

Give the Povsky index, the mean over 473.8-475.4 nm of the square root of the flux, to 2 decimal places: 3.28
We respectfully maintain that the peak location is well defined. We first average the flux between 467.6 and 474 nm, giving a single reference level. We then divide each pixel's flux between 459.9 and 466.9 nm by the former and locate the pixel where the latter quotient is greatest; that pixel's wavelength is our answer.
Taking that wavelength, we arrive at 462.955 nm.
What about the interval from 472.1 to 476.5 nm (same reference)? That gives 474.612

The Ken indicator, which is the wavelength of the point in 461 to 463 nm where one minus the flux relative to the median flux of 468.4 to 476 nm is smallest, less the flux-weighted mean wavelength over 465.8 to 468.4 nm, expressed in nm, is -4.17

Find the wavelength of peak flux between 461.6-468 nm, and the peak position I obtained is 462.955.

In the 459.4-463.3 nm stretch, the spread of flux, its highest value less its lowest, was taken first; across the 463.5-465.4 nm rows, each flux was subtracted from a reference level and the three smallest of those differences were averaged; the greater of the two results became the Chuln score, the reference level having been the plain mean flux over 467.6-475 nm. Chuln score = 1.55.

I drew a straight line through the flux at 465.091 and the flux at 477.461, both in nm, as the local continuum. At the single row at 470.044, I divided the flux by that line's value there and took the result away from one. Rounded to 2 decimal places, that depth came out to 0.10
